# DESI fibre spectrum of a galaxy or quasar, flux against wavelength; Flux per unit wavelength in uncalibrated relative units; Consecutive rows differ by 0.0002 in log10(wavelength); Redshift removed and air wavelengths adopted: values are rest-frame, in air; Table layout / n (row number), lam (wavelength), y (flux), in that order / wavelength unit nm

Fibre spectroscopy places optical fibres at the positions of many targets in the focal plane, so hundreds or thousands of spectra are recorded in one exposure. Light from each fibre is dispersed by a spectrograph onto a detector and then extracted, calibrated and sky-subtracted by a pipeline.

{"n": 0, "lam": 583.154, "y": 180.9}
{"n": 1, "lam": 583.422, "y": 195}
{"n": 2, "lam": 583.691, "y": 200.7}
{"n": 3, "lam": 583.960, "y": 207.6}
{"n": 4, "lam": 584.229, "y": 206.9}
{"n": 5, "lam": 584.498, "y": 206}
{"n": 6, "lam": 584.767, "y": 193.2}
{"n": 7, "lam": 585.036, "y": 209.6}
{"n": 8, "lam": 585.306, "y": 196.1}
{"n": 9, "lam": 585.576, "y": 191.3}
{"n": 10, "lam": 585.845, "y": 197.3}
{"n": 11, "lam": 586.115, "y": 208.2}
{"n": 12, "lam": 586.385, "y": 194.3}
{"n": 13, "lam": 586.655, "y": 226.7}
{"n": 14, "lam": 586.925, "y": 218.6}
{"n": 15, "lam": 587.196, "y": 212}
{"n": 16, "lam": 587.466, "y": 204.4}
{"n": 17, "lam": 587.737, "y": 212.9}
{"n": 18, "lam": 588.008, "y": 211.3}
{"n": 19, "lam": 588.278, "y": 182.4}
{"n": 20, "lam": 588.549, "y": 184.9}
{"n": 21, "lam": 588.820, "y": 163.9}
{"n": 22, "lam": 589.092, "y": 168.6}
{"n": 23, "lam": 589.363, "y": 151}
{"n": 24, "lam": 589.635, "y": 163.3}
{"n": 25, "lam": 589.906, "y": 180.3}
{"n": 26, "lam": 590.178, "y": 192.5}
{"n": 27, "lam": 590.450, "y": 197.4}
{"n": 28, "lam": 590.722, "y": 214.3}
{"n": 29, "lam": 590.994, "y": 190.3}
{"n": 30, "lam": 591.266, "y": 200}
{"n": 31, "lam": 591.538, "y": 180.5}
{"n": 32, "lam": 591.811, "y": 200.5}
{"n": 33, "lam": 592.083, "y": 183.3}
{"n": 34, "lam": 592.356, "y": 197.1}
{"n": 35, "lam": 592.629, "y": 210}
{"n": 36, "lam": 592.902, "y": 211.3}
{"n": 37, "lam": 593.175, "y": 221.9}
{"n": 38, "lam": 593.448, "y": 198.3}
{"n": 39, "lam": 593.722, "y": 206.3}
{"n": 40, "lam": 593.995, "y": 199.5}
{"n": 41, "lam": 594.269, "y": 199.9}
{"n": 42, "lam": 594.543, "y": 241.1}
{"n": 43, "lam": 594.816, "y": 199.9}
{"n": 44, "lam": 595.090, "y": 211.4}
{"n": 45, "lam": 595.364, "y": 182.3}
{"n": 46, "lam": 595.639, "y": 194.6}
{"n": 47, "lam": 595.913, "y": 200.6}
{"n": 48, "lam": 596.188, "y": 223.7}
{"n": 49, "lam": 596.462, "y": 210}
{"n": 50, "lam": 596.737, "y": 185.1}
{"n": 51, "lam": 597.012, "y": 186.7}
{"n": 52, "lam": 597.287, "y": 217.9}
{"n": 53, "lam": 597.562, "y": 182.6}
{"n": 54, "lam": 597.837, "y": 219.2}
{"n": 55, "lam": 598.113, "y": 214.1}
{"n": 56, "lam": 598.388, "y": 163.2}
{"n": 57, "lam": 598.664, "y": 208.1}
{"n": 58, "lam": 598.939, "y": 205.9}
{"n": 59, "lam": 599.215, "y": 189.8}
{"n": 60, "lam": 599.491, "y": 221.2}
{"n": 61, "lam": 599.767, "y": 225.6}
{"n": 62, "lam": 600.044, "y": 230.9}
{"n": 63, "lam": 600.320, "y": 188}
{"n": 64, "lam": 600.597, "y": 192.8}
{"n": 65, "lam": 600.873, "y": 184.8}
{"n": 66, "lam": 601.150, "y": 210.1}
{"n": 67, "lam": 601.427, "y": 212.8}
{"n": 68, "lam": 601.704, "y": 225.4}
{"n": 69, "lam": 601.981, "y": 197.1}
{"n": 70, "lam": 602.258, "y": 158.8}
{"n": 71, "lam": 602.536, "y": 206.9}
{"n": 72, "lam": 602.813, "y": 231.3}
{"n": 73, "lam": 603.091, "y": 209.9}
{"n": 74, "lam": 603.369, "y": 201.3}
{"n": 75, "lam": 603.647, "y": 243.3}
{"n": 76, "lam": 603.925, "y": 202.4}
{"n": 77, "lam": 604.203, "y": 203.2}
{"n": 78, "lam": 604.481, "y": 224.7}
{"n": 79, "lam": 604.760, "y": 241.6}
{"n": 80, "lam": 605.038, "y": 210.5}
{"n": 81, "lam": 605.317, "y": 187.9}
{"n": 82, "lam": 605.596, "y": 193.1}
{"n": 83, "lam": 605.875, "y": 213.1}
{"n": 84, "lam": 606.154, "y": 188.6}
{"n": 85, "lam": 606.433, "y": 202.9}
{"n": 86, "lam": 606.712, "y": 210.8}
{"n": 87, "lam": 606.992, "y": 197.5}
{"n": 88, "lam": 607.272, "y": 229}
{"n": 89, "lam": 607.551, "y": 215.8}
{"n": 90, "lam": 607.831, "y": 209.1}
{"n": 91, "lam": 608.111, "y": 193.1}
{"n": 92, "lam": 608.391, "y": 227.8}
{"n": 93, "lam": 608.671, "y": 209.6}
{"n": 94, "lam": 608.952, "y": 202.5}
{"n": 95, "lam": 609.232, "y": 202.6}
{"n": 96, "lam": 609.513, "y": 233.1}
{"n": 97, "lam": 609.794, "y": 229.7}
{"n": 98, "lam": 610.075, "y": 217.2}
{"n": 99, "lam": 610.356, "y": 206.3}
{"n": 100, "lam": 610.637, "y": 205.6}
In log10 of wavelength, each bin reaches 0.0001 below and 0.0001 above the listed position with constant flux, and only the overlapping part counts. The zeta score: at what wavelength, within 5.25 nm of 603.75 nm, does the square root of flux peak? 603.647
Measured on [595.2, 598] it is 596.188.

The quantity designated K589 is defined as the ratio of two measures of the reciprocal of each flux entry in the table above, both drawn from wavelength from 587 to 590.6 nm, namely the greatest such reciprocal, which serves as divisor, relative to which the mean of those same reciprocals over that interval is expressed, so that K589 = 0.82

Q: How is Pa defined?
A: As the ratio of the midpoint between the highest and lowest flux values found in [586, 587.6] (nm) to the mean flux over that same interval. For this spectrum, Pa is 1.00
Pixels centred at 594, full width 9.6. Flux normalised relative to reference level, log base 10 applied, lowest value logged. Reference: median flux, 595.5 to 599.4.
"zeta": -0.129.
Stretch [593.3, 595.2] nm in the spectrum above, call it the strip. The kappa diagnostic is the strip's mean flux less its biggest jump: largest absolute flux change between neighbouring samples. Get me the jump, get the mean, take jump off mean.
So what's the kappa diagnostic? 167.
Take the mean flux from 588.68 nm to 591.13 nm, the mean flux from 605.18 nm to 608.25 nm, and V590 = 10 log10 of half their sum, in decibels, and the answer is 22.8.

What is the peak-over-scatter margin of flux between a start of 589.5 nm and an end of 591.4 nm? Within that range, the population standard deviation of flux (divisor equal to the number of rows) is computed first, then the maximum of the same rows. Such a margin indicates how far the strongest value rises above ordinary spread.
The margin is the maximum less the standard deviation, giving 199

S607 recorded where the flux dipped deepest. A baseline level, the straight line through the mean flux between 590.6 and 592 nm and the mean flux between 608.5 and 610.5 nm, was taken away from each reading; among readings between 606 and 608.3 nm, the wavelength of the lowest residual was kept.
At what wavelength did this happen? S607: 606.154 nm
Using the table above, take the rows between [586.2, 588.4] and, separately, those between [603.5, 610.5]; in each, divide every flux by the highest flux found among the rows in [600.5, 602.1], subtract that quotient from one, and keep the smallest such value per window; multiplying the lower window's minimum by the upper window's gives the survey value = 0.0005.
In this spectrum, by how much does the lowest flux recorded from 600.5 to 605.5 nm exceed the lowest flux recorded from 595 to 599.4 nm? -4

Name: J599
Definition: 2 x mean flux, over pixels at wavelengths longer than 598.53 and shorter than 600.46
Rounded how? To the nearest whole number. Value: 420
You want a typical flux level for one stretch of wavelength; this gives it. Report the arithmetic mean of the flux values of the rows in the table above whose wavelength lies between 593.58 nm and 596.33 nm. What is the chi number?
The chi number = 206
